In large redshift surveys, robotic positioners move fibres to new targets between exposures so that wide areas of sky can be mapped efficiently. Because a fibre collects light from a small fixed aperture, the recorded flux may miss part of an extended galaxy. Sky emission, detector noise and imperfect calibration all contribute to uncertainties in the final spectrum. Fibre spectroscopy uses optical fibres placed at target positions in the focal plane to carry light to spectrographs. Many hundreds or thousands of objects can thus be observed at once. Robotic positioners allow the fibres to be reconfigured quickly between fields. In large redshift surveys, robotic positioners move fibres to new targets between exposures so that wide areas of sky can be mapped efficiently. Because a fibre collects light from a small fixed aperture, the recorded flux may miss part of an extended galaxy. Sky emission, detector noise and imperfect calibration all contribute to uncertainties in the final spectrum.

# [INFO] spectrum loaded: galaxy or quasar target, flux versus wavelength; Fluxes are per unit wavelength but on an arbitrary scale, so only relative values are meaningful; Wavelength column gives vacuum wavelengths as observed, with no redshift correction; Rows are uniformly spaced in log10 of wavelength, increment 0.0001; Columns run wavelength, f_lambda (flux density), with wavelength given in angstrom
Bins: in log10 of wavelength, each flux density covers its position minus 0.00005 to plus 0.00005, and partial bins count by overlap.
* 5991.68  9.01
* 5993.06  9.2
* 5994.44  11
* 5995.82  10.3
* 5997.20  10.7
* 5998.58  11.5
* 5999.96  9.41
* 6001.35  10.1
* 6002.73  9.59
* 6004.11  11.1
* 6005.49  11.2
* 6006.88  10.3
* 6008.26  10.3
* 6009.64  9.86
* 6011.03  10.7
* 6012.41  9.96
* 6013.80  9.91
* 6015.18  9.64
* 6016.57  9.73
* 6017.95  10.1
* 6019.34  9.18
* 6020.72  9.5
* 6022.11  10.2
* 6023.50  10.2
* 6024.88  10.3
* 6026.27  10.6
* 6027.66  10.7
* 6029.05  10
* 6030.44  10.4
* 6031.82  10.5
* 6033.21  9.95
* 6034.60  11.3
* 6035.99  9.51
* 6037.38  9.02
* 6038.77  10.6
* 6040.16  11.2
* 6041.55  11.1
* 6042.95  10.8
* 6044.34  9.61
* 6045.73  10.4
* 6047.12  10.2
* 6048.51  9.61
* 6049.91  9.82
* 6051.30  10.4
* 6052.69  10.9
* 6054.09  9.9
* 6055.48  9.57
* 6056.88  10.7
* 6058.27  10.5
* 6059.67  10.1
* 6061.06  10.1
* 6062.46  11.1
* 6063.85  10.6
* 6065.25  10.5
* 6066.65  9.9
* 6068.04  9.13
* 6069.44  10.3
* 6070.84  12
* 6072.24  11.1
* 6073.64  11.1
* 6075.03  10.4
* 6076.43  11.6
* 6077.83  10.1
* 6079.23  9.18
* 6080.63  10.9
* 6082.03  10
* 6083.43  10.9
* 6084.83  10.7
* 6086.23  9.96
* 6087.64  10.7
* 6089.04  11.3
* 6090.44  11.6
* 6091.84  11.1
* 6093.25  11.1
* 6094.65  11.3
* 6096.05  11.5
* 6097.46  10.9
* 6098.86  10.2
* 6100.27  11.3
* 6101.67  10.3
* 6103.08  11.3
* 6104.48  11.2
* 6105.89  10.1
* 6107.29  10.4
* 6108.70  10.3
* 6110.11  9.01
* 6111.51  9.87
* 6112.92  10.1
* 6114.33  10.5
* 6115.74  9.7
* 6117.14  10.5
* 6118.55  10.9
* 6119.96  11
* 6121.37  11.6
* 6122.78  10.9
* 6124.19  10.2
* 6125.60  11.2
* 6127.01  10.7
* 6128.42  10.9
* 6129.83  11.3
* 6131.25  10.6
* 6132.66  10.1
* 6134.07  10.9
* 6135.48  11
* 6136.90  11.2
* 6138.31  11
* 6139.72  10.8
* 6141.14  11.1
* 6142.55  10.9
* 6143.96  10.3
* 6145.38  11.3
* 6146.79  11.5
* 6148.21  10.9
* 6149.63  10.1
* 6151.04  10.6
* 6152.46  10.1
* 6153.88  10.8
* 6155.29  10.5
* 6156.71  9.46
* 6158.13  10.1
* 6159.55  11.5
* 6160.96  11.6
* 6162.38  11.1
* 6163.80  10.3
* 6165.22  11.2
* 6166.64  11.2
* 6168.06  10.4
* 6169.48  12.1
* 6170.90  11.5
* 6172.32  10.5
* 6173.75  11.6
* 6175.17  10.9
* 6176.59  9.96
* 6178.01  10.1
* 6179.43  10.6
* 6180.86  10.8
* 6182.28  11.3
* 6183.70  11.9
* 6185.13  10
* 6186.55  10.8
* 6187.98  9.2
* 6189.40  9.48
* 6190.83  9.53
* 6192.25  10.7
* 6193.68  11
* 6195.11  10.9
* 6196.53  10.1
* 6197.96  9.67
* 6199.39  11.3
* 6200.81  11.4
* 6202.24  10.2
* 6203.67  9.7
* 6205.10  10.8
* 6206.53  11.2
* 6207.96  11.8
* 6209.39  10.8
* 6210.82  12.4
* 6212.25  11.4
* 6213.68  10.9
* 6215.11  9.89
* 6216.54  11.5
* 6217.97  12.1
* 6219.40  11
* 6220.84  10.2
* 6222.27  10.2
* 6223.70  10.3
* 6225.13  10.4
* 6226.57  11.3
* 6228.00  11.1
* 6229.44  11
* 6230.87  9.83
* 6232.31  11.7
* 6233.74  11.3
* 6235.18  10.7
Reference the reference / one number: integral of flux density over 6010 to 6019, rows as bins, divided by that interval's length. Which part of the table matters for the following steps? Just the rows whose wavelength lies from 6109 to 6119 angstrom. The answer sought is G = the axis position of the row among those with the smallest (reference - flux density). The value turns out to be 6118.55 angstrom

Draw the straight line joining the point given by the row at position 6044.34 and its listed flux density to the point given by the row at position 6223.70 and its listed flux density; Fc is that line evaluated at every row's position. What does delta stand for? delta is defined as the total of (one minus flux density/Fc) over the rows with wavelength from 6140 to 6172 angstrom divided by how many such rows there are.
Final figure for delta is -0.080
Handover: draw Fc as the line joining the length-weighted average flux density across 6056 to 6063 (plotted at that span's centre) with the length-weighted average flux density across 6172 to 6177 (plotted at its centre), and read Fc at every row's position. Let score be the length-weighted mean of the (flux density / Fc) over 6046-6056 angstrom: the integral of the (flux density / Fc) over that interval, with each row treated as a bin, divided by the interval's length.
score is 0.97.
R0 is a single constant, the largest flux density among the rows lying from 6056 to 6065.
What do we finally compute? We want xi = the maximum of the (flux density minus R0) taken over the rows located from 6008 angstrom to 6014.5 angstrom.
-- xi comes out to -0.4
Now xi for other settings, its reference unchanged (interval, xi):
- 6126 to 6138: 0.2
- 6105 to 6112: -0.7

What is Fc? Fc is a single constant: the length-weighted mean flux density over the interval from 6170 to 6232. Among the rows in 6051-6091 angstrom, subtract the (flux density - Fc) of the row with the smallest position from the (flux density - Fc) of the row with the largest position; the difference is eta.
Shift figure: 1.2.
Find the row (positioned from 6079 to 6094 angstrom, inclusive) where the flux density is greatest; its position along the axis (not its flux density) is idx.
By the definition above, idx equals 6090.44 angstrom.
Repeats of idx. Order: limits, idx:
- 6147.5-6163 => 6160.96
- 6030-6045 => 6034.60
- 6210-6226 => 6210.82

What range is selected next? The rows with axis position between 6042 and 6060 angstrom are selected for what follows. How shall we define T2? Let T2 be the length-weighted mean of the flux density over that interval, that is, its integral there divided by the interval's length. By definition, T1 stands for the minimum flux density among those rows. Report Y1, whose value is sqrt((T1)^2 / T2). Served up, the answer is 3.00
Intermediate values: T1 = 9.57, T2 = 10.2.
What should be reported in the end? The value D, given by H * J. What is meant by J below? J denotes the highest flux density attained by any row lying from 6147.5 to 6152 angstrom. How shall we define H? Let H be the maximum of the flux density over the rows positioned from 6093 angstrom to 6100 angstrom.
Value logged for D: 125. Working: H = 11.5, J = 10.9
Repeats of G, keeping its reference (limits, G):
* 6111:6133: 6121.37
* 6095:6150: 6121.37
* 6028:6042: 6034.60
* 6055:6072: 6070.84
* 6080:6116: 6090.44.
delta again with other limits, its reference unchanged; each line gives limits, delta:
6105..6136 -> -0.064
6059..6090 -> -0.083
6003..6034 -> -0.072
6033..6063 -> -0.069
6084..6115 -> -0.086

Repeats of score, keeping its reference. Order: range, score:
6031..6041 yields 0.99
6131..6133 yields 0.97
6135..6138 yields 1.04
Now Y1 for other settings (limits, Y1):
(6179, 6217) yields 2.81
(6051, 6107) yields 2.80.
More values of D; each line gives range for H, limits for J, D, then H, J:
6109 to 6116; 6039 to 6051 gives 118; 10.5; 11.2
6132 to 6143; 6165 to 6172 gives 136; 11.2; 12.1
